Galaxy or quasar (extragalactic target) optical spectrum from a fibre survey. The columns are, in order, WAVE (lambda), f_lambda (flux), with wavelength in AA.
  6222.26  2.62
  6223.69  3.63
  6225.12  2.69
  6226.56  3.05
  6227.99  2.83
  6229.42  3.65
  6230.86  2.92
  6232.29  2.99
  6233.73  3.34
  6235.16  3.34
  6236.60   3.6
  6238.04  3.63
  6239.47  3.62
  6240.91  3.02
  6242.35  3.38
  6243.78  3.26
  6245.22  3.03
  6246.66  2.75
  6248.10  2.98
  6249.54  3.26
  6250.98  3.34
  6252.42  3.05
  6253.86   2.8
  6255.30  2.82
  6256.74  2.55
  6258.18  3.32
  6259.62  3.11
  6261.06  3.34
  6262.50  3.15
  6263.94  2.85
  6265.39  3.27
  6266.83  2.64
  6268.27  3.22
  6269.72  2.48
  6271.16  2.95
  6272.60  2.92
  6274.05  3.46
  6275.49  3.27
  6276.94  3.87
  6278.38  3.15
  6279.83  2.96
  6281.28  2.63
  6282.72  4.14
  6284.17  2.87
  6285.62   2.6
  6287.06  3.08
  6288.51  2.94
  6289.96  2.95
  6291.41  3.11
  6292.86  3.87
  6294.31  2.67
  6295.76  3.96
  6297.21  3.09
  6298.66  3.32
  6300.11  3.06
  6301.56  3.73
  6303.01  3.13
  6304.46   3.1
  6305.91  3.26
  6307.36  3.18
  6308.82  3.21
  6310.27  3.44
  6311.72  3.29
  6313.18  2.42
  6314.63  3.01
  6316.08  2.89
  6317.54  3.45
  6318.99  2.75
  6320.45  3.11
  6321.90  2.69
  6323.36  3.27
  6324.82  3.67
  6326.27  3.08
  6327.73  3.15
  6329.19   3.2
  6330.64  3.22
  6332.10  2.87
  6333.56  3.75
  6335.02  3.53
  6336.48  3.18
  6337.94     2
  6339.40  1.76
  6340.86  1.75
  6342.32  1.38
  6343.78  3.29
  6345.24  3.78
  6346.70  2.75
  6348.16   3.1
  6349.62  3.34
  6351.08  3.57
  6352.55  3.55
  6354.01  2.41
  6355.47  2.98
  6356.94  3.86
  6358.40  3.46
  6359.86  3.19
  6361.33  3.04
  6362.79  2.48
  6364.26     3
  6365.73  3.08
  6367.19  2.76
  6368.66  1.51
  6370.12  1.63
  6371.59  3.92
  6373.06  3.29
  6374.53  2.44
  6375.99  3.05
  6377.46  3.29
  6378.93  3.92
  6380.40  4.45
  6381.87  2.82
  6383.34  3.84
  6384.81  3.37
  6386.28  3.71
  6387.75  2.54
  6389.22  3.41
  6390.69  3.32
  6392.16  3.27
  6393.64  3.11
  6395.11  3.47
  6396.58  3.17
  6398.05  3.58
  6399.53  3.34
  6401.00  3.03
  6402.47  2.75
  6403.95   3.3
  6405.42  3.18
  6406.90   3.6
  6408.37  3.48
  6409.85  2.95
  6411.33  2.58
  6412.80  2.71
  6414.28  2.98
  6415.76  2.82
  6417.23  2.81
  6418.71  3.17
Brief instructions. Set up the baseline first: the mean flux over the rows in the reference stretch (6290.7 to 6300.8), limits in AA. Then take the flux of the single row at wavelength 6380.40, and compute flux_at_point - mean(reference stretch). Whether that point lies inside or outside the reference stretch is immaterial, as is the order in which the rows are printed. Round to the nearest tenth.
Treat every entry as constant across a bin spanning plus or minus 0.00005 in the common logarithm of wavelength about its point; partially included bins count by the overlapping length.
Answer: 1.2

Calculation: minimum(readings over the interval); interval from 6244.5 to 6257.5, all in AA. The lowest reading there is 2.55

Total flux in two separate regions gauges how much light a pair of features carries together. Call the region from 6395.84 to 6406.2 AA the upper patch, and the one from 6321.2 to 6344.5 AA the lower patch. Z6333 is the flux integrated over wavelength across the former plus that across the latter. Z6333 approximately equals 100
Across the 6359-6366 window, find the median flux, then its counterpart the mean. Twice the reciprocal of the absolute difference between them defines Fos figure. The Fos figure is 24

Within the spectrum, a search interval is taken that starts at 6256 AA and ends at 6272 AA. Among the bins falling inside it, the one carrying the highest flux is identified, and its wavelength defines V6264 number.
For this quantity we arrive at 6261.06 AA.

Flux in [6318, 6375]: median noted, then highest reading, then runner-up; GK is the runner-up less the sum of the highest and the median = -3.16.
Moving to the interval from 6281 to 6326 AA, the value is -3.29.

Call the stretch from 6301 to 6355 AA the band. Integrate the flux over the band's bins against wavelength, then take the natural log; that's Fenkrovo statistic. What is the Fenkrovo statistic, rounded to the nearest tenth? 5.1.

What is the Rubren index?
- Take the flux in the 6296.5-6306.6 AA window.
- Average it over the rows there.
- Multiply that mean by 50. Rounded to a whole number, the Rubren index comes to 162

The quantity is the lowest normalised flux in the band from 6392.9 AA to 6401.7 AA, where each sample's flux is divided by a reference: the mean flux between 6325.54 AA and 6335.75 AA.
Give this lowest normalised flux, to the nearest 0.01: 0.93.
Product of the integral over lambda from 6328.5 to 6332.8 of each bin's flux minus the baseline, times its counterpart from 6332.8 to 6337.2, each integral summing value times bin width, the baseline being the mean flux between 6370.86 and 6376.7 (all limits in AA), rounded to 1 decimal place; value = -0.5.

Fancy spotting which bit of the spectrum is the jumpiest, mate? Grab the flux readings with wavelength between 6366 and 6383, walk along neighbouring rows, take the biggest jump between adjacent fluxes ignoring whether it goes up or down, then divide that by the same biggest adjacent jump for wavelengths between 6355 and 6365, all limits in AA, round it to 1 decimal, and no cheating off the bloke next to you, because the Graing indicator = 2.6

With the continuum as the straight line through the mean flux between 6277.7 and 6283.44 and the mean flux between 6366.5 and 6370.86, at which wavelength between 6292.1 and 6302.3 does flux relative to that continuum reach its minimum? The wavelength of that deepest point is 6294.31 AA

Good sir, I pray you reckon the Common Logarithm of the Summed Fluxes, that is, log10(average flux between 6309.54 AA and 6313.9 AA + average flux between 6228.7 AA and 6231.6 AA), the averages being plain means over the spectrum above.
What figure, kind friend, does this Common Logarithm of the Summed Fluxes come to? 0.802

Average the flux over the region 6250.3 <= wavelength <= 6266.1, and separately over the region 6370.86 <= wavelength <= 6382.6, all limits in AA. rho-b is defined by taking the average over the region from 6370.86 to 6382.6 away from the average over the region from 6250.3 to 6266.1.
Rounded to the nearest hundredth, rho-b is -0.34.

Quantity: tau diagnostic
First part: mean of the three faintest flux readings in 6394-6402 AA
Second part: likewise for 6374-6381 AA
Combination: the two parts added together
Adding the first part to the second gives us 6.1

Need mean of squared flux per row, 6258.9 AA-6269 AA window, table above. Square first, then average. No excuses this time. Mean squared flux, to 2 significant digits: 9.6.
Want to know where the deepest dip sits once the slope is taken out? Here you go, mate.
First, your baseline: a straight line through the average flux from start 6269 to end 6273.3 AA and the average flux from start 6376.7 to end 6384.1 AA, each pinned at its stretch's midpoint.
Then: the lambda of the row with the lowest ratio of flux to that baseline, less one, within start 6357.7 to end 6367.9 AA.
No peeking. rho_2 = 6362.79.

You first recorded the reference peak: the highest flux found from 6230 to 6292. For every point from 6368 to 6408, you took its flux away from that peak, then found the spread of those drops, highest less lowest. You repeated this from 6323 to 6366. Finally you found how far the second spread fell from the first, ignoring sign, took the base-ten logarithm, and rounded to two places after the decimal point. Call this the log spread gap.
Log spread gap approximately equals -0.34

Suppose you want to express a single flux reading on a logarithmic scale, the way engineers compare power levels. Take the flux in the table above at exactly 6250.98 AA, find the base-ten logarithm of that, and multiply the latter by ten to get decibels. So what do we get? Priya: 5.2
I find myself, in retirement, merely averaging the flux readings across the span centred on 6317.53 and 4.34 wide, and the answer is 3.03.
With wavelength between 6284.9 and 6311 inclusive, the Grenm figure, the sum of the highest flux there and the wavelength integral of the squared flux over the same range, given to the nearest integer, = 275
